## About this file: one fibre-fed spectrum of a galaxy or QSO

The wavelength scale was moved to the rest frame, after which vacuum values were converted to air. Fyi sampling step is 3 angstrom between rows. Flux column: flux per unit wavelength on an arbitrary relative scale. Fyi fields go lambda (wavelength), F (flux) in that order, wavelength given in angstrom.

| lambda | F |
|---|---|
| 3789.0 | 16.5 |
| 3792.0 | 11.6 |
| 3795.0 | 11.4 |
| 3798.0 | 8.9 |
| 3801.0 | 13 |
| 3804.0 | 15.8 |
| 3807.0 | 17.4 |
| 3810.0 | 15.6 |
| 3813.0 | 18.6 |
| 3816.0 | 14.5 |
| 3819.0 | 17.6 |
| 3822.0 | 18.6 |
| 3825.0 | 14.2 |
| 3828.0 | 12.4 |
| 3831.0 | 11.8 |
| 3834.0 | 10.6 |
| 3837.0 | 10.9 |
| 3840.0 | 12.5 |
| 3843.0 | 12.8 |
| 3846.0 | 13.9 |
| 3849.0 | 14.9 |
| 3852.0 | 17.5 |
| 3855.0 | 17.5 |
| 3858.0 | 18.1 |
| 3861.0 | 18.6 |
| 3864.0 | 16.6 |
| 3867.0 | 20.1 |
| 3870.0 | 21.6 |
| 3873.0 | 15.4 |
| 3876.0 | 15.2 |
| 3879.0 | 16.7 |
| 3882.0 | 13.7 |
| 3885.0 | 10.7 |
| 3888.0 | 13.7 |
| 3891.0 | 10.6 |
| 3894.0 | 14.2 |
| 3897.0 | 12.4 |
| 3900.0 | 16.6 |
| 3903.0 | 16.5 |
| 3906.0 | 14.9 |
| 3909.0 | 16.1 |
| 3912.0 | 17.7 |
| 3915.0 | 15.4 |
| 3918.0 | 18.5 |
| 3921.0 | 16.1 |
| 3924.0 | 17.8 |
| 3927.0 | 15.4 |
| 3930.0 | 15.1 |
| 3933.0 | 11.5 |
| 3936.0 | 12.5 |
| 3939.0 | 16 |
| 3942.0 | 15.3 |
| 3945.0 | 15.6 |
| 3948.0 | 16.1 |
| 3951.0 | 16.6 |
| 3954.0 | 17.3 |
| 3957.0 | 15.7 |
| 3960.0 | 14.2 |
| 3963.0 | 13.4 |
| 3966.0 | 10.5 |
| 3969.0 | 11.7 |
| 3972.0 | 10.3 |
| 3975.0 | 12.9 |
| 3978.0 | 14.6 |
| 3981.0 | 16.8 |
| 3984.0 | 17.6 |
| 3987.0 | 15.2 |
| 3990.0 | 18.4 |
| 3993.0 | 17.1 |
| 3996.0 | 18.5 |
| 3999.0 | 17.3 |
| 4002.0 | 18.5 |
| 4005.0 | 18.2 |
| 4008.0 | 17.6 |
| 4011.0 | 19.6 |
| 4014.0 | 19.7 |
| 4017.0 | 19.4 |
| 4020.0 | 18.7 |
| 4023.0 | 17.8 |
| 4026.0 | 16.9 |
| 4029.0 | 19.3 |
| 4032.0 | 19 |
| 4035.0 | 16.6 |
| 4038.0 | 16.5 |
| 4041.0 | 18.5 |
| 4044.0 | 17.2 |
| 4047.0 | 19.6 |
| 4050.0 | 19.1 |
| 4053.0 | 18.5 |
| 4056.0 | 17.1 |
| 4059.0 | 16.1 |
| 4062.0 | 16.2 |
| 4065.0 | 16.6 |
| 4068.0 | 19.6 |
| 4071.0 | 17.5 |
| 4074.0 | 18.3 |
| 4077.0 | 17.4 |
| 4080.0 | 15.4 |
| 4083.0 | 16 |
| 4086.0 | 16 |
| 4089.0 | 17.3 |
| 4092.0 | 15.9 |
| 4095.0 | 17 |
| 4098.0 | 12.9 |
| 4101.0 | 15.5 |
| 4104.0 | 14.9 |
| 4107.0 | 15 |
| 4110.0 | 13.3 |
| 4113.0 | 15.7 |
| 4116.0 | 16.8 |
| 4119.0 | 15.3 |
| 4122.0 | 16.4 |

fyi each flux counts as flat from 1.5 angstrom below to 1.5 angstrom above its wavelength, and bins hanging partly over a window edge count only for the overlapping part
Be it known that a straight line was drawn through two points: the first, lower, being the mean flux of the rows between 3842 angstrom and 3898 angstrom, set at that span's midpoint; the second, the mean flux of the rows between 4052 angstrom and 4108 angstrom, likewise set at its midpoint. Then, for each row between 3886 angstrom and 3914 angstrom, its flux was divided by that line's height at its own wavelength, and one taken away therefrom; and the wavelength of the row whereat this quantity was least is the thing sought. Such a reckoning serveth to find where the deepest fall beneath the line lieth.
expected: 3891.0 angstrom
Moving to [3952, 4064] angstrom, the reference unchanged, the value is 3972.0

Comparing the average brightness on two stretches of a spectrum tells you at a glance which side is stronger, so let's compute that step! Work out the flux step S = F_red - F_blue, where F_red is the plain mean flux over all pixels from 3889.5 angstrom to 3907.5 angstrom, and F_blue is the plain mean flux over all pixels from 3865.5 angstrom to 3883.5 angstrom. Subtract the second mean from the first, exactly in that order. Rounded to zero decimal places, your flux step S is -3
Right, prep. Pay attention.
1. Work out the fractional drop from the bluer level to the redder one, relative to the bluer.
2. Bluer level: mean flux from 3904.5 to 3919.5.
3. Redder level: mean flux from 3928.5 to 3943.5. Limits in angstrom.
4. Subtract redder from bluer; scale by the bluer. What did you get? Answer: 0.15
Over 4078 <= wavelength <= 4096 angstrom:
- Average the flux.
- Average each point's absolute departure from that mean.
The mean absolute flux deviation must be 0.6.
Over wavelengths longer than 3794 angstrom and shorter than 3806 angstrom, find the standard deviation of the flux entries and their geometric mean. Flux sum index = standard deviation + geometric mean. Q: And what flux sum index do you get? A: 15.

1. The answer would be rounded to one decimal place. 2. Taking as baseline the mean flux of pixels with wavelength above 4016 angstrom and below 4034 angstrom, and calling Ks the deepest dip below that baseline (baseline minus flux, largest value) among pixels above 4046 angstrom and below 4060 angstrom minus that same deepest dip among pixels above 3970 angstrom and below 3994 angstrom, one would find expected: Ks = -5.8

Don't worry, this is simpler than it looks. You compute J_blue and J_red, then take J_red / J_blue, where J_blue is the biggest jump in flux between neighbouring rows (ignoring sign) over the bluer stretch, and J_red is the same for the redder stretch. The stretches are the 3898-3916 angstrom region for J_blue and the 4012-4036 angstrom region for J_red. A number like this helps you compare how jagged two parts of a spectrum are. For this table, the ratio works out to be 1.0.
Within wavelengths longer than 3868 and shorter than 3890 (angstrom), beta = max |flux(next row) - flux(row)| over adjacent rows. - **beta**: 6.2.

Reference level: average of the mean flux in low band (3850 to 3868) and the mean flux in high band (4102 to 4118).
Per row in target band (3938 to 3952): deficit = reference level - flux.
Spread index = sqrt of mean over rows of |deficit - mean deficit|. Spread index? 0.6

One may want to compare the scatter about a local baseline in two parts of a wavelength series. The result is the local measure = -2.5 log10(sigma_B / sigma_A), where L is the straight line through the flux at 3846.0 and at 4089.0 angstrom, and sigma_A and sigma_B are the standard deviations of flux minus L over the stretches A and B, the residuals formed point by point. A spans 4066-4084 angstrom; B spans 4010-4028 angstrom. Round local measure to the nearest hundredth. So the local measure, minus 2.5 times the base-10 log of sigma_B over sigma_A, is 0.31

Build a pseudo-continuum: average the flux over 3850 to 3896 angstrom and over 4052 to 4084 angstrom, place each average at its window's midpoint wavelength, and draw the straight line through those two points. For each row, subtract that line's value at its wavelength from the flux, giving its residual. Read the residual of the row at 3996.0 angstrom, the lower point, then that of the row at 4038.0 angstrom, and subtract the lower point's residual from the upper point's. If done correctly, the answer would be -2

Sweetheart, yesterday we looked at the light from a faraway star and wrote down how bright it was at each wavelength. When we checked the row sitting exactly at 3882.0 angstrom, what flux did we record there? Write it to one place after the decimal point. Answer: 13.7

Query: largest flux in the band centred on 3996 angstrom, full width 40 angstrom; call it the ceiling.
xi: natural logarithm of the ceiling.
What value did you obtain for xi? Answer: 2.98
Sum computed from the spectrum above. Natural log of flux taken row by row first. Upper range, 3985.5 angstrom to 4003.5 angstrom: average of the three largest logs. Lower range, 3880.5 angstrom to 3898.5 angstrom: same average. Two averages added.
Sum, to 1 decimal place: 5.5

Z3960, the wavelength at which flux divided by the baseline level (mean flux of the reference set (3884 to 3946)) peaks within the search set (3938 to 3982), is 3954.0 angstrom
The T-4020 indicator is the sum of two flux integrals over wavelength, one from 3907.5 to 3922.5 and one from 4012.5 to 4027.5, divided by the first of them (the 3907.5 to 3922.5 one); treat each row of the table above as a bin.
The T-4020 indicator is 2.10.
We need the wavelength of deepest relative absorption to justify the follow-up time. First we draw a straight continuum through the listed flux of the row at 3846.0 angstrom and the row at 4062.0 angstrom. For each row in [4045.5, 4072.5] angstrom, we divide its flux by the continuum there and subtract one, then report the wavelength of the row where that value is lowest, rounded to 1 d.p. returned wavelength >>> 4059.0 angstrom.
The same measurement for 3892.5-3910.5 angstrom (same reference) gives 3897.0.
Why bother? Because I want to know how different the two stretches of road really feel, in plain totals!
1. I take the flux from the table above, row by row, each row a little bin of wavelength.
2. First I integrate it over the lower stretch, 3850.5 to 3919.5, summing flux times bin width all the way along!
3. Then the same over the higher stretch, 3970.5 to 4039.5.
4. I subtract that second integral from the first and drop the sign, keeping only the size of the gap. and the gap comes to 85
